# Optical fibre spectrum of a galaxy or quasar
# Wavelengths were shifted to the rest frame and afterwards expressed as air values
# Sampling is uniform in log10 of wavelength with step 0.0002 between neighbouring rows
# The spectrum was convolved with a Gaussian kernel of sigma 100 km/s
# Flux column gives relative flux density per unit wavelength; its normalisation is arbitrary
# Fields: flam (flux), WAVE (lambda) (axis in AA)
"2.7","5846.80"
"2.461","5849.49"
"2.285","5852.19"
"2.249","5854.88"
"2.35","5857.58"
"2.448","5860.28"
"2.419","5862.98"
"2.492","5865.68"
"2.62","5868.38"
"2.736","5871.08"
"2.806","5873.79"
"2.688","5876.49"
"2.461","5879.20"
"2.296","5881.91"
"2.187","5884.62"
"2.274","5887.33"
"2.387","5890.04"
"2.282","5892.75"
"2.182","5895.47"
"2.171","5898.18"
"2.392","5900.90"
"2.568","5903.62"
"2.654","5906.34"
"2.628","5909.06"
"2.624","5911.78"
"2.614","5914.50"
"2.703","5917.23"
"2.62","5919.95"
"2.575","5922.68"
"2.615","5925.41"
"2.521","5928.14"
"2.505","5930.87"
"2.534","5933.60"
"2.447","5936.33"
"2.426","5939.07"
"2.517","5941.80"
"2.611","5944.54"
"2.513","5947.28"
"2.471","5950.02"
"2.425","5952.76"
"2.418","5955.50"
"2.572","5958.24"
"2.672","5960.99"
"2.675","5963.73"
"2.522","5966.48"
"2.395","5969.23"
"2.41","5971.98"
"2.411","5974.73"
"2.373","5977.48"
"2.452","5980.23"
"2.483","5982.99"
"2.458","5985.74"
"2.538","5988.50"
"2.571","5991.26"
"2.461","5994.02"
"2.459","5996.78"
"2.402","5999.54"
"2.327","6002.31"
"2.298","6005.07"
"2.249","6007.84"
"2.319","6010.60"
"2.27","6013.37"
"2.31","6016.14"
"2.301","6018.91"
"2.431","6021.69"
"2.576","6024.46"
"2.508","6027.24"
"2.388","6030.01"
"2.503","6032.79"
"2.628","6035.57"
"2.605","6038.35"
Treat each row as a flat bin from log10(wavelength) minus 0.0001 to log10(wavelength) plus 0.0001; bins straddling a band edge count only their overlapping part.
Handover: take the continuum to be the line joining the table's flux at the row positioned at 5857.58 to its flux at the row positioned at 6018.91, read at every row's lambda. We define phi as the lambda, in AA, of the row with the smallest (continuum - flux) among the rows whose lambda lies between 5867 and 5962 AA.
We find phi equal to 5873.79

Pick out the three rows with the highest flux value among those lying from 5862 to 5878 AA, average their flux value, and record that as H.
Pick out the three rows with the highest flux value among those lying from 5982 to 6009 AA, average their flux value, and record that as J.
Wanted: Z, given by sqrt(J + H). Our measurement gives 2.30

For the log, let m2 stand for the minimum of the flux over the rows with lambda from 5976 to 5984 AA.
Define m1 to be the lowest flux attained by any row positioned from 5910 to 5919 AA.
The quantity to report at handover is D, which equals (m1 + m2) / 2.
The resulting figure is 2.49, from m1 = 2.614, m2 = 2.373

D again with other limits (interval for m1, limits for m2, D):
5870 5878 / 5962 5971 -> 2.54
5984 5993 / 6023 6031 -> 2.42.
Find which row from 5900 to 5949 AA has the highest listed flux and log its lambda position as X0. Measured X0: 5917.23 AA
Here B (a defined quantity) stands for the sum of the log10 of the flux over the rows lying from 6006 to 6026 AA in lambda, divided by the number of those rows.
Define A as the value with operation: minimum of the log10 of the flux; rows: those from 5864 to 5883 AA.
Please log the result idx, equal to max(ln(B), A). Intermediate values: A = 0.36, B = 0.37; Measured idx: 0.36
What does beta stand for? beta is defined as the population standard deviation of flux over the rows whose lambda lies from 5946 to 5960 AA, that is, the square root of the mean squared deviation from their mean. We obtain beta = 0.057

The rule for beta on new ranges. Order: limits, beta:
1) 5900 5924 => 0.082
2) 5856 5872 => 0.130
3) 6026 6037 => 0.085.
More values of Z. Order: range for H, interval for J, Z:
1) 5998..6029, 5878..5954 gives 2.27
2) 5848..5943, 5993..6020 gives 2.28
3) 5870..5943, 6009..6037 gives 2.31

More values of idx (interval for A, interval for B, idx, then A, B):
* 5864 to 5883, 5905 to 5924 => 0.36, 0.36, 0.42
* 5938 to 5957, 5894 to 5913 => 0.38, 0.38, 0.39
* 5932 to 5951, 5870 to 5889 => 0.38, 0.38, 0.39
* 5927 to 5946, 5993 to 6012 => 0.38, 0.38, 0.37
